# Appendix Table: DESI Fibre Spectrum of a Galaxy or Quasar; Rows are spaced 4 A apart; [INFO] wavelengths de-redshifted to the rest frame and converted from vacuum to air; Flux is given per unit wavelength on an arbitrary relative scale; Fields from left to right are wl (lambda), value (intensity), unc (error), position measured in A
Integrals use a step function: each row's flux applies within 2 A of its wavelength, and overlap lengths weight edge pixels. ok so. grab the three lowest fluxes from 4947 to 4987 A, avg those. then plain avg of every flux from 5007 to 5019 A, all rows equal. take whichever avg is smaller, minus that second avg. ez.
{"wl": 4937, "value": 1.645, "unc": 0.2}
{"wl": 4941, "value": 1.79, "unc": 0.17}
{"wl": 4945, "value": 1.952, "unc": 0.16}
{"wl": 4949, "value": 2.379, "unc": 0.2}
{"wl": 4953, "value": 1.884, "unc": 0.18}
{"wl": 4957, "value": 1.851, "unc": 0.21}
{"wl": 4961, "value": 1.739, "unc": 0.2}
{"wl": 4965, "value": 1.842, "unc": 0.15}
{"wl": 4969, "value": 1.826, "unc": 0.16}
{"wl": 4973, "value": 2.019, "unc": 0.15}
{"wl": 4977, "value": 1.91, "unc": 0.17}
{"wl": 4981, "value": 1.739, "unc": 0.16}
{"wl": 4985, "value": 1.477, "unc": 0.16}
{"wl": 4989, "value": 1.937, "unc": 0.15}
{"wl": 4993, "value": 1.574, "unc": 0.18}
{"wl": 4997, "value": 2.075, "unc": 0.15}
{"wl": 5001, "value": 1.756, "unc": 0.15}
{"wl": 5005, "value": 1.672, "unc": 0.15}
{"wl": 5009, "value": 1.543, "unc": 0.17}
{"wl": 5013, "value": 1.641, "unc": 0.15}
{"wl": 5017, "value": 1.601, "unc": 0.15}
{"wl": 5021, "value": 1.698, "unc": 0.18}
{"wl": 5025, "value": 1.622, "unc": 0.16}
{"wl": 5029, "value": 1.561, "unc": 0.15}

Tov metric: 0.000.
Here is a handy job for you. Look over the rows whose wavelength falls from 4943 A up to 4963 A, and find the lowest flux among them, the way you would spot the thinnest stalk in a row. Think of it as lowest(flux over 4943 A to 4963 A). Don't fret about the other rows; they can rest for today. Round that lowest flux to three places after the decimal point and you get 1.739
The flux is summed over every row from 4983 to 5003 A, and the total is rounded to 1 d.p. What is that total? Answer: 8.8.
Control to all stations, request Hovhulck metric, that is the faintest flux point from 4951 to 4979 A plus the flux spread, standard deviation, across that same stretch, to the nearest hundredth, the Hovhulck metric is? 1.82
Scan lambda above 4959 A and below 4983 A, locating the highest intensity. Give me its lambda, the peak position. 4973 A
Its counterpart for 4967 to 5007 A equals 4997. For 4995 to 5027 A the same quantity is 4997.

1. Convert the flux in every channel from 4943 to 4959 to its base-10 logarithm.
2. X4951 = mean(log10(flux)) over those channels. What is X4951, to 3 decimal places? 0.302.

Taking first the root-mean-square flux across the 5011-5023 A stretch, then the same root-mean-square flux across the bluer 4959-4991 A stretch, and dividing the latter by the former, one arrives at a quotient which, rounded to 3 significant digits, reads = 1.10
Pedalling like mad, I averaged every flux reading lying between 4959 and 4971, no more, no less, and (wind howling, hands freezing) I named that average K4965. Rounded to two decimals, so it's 1.80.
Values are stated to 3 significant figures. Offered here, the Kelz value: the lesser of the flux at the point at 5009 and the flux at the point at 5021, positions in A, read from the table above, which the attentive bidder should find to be 1.54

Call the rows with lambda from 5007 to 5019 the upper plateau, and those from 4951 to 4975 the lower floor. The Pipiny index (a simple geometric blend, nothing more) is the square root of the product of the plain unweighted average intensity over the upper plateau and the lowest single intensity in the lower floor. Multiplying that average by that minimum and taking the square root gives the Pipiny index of 1.67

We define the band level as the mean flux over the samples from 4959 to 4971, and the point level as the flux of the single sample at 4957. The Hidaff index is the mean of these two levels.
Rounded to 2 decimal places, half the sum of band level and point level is 1.83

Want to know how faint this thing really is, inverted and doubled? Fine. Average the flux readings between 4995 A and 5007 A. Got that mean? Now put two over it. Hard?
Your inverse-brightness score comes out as 1.090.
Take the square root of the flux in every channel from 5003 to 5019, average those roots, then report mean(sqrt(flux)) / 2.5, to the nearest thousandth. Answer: 0.508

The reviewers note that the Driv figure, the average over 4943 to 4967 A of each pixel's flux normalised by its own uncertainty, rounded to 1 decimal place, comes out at 10.7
